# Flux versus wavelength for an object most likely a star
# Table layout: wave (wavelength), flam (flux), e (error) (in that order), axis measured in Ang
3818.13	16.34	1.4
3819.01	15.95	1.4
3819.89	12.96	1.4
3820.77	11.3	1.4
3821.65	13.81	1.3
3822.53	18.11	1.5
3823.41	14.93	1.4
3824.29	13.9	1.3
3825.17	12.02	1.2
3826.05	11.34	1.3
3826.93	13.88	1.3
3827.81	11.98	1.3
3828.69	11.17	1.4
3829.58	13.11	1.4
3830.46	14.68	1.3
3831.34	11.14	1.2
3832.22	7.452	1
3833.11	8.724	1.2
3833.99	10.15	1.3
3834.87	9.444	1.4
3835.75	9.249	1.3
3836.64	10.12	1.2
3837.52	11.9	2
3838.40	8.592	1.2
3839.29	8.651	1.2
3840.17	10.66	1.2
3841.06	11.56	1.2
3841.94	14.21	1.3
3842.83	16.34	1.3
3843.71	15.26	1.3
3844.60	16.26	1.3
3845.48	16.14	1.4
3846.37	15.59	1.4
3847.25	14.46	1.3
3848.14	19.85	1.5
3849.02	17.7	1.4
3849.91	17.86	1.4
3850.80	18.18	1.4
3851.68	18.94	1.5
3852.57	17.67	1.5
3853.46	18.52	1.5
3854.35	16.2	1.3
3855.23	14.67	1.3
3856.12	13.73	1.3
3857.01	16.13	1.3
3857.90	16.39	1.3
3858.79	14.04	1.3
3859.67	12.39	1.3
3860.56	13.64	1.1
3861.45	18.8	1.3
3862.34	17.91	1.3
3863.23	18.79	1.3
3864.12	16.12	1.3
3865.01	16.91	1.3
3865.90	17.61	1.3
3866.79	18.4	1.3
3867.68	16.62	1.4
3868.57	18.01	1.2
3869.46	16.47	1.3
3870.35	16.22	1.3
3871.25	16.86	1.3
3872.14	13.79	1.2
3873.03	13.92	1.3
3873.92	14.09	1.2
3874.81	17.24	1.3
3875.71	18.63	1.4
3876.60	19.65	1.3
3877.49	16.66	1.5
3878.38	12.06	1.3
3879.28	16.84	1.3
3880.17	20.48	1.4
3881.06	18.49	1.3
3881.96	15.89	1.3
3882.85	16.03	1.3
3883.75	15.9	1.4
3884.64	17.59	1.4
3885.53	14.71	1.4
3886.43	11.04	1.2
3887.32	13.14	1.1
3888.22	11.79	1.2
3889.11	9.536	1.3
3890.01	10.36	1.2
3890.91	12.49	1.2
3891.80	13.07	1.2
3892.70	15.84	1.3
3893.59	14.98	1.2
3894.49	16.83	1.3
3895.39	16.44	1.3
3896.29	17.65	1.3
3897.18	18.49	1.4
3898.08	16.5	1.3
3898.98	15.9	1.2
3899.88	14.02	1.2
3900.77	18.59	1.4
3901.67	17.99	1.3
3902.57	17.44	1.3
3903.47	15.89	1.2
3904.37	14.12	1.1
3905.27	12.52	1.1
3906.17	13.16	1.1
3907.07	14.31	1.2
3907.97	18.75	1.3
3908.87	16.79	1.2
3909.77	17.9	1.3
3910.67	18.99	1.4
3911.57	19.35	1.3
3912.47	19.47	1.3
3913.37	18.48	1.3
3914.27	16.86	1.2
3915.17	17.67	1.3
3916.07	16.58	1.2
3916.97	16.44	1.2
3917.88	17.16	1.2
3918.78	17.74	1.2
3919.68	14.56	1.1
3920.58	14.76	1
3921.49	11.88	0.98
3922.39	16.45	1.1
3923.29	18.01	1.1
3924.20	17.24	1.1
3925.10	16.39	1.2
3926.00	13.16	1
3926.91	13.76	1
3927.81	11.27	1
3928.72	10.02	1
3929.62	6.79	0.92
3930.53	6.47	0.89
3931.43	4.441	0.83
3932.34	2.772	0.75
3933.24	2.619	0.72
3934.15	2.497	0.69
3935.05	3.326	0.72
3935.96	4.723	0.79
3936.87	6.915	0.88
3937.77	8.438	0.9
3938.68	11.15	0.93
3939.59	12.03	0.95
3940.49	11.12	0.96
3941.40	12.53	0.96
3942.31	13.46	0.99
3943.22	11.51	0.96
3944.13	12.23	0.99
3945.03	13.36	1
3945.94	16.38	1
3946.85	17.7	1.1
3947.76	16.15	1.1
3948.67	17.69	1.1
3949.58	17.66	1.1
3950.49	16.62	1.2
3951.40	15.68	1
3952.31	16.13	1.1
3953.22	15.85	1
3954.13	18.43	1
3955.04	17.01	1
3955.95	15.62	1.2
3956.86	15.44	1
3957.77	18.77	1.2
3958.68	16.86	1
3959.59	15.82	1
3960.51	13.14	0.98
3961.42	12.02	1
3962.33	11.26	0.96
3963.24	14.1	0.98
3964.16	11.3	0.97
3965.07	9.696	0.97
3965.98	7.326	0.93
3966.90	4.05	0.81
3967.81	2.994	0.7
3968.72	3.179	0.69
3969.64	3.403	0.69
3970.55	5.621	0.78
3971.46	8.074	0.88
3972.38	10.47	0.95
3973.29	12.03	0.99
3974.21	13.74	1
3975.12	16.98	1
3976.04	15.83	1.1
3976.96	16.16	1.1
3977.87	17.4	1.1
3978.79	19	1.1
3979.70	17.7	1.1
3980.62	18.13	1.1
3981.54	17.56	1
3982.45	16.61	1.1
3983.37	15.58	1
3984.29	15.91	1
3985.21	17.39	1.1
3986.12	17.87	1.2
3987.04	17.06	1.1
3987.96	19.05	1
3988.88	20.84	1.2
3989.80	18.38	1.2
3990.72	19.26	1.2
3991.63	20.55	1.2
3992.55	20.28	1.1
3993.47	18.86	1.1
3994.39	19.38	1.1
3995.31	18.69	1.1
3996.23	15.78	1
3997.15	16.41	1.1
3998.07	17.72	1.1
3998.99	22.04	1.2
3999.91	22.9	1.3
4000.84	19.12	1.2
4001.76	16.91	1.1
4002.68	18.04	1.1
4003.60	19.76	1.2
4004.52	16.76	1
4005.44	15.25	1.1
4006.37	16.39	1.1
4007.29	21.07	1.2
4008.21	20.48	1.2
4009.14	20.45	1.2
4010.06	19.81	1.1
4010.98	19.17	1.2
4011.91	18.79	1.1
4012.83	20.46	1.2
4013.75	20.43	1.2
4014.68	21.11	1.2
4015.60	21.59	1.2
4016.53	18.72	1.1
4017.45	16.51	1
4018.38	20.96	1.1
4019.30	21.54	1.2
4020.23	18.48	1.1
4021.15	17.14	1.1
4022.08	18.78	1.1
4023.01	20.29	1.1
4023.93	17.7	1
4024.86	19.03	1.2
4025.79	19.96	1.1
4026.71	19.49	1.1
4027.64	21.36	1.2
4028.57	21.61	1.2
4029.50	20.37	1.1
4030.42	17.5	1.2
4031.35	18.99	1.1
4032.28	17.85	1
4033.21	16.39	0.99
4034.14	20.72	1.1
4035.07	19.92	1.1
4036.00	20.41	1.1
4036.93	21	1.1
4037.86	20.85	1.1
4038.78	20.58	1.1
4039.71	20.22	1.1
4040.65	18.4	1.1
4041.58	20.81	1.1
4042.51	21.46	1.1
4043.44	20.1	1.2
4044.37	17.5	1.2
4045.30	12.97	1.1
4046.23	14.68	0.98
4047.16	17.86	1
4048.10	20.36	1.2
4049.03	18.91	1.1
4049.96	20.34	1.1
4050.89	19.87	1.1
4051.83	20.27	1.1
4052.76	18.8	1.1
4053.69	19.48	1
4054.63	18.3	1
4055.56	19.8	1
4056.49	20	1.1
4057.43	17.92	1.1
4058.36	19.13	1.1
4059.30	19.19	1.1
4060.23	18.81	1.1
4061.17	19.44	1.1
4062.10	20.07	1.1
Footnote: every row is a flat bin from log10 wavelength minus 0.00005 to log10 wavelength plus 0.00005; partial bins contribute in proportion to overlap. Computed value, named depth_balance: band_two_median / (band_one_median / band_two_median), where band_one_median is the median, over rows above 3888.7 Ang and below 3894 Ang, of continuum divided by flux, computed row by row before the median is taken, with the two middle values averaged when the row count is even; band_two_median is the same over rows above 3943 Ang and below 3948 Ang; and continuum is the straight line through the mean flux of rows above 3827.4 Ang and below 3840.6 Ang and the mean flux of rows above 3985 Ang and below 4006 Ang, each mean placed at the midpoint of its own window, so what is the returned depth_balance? 1.16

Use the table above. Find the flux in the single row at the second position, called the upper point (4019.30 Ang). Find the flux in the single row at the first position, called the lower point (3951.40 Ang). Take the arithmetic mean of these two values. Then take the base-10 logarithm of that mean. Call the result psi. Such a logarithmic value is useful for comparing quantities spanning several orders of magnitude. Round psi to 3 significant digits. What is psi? 1.27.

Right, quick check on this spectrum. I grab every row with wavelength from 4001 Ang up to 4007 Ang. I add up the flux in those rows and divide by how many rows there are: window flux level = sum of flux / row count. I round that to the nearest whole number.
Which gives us 17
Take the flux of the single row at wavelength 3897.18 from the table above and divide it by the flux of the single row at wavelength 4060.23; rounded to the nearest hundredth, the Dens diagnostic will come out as 0.98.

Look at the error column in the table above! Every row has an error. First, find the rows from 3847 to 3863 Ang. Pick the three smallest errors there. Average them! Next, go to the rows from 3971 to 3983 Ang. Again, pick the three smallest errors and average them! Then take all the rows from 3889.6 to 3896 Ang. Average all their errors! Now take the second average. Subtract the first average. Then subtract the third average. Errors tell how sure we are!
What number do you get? -1.54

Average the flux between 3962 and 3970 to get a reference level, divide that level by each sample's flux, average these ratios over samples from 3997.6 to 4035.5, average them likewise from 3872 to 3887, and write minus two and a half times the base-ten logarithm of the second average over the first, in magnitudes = -0.22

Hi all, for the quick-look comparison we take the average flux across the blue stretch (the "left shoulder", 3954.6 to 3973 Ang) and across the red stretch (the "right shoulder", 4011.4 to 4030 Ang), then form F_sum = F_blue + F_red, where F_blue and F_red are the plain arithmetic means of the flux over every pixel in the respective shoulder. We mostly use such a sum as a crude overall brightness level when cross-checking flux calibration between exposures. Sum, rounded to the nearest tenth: 30.5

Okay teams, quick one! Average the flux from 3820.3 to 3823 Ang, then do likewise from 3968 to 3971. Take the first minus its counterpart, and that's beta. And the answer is 10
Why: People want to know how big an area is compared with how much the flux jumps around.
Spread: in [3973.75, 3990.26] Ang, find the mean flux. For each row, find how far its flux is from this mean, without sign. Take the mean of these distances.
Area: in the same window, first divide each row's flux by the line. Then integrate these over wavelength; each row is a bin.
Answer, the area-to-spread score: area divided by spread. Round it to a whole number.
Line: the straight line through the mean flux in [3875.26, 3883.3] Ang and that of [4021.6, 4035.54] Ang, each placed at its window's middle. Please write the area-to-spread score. 13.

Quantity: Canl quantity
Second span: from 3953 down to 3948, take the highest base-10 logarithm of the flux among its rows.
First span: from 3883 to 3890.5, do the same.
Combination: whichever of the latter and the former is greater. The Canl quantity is 1.25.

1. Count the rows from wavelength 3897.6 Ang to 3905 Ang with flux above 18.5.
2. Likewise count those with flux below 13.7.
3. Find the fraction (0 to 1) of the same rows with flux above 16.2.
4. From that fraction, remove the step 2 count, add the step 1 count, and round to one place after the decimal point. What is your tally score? 1.5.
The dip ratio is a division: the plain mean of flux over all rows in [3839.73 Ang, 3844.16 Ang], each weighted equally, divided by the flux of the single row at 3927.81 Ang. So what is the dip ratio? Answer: 1.21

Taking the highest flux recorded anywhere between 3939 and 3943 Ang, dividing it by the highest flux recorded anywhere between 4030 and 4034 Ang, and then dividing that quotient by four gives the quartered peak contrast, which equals 0.177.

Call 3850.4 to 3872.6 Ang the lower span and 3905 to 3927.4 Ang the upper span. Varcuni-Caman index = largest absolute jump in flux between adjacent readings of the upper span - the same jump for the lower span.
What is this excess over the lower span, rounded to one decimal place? -0.6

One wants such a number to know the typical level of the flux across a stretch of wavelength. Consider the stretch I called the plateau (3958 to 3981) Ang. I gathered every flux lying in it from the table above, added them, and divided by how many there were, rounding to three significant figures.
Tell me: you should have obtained 11.9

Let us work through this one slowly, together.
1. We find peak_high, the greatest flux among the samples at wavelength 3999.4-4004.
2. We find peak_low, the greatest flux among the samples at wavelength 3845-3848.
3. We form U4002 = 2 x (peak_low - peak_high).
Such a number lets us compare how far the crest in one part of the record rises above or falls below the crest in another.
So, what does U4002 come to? -14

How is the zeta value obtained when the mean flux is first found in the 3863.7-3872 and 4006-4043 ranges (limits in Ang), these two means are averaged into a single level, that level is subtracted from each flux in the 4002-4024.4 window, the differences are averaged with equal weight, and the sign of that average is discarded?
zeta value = 1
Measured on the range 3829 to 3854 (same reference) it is 5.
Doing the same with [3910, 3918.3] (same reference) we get 0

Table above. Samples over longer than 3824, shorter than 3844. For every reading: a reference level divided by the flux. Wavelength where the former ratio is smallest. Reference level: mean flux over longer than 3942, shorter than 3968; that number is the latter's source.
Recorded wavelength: 3842.83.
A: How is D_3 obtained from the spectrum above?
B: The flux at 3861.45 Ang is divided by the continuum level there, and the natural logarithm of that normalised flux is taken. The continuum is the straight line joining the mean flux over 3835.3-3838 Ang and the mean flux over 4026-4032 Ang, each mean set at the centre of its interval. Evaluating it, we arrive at 0.48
